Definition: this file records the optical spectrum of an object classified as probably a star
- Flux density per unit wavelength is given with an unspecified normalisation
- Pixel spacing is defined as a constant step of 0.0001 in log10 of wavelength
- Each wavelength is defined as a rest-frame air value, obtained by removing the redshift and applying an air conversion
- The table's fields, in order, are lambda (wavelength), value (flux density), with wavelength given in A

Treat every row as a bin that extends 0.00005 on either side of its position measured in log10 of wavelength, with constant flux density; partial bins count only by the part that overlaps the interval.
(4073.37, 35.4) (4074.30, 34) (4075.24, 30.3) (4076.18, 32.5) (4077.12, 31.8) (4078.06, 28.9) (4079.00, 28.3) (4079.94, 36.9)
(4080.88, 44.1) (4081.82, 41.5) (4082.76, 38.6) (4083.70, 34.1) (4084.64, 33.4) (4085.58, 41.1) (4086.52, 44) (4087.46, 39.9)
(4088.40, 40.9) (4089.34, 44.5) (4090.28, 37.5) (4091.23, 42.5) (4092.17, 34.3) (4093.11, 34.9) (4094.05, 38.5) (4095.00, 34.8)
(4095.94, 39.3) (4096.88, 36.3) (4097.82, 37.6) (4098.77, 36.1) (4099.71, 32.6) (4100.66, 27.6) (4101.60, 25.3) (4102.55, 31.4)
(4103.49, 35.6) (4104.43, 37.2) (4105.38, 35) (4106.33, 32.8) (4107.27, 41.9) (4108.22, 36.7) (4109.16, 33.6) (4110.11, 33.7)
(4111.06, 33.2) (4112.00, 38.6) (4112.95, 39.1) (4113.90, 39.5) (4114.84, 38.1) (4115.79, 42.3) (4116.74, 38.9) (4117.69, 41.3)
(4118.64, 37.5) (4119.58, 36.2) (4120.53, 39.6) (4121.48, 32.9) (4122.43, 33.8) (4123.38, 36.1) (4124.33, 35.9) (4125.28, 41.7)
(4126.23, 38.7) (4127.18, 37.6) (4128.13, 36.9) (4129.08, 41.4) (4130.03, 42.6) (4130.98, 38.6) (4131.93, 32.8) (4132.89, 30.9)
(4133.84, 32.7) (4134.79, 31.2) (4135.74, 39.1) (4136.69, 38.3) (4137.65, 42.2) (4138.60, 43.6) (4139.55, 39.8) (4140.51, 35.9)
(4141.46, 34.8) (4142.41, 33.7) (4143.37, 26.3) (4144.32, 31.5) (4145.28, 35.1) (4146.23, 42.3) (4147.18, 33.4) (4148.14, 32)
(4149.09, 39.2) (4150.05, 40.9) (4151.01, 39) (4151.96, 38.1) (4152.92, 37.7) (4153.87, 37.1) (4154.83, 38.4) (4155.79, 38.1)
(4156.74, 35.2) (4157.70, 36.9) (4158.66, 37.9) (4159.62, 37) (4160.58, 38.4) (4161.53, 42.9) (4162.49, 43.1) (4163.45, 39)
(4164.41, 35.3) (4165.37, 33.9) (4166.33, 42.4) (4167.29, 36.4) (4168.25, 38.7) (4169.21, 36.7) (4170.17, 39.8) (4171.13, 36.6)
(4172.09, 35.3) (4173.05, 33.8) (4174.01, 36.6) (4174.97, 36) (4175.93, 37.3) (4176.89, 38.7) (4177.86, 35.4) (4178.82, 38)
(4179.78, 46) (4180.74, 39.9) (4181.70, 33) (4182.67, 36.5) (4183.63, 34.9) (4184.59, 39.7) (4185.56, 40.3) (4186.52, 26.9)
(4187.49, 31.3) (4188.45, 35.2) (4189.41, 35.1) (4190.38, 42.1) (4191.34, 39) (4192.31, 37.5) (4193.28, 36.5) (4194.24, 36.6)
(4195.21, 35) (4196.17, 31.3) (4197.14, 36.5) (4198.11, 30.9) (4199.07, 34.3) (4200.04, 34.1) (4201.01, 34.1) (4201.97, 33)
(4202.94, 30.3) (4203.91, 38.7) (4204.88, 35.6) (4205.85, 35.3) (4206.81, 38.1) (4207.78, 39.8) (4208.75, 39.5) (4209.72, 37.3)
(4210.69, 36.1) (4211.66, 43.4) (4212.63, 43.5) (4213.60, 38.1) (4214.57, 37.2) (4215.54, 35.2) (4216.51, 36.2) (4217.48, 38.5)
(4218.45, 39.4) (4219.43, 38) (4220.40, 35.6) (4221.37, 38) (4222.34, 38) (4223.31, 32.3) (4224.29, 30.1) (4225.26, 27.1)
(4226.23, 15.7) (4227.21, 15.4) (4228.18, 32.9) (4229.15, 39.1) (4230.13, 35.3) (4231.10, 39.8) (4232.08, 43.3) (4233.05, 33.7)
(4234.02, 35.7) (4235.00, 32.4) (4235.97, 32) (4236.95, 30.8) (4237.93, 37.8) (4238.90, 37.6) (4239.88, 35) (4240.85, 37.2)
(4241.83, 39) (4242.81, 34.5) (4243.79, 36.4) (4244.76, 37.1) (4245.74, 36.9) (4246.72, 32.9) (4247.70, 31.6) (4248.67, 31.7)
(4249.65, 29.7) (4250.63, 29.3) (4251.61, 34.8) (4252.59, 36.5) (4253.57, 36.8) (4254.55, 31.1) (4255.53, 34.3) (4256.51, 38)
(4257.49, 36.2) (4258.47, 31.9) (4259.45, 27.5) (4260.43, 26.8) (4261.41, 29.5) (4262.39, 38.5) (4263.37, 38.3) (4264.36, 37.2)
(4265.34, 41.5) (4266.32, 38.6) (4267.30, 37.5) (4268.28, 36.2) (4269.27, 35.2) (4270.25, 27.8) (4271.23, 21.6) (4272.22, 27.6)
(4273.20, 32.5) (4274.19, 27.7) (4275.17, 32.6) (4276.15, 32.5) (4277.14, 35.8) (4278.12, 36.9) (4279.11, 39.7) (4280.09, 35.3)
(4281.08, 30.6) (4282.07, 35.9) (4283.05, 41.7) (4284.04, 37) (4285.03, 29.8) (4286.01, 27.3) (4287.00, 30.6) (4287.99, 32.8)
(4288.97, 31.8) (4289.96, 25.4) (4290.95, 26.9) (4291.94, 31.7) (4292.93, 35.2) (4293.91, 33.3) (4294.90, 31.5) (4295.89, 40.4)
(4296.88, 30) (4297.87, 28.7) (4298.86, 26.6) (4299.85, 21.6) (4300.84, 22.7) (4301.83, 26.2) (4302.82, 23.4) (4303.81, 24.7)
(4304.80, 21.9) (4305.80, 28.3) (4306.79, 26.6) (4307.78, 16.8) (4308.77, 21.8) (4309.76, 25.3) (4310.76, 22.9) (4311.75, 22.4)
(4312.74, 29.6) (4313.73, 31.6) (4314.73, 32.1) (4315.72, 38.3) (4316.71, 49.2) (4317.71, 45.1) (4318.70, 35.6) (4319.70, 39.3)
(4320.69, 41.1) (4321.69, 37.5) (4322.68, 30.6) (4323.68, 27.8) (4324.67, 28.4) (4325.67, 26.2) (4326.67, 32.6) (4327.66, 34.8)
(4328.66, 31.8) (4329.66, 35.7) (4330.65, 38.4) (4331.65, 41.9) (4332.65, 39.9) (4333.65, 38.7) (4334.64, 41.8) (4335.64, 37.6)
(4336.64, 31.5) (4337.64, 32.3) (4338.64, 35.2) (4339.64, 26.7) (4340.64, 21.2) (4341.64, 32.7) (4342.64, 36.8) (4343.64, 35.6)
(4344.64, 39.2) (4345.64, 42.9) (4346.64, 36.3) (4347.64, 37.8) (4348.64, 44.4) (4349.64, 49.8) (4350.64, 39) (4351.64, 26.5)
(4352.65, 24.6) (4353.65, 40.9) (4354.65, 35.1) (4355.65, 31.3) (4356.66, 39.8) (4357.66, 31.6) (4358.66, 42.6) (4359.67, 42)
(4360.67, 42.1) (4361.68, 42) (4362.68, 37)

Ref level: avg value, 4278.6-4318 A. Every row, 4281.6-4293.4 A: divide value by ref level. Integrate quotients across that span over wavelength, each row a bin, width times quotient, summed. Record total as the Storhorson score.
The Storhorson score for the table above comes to 13 A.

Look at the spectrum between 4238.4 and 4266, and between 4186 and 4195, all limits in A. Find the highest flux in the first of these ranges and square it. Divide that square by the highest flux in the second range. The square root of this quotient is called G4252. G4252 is 6.4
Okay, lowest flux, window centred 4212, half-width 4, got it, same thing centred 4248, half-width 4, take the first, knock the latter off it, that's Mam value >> 6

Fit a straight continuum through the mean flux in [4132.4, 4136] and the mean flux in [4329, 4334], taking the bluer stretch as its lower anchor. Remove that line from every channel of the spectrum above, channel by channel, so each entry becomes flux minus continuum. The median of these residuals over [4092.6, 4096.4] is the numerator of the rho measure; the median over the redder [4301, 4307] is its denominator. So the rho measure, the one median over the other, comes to 0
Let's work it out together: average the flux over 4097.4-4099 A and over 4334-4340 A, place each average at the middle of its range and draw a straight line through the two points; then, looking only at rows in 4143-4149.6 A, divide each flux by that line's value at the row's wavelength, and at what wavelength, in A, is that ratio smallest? 4143.37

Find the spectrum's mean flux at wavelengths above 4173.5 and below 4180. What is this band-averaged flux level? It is 38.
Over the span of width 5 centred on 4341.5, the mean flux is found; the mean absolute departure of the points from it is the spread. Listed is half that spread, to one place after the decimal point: 2.7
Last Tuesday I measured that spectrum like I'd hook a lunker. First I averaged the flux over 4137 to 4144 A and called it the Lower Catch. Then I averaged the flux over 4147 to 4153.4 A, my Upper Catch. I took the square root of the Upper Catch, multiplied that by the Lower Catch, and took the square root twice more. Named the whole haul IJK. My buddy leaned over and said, 3.87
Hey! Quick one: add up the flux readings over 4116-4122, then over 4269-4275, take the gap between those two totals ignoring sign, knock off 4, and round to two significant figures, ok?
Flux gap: 50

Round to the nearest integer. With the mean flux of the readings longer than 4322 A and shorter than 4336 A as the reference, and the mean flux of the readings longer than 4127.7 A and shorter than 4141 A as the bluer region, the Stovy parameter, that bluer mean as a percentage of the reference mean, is 108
